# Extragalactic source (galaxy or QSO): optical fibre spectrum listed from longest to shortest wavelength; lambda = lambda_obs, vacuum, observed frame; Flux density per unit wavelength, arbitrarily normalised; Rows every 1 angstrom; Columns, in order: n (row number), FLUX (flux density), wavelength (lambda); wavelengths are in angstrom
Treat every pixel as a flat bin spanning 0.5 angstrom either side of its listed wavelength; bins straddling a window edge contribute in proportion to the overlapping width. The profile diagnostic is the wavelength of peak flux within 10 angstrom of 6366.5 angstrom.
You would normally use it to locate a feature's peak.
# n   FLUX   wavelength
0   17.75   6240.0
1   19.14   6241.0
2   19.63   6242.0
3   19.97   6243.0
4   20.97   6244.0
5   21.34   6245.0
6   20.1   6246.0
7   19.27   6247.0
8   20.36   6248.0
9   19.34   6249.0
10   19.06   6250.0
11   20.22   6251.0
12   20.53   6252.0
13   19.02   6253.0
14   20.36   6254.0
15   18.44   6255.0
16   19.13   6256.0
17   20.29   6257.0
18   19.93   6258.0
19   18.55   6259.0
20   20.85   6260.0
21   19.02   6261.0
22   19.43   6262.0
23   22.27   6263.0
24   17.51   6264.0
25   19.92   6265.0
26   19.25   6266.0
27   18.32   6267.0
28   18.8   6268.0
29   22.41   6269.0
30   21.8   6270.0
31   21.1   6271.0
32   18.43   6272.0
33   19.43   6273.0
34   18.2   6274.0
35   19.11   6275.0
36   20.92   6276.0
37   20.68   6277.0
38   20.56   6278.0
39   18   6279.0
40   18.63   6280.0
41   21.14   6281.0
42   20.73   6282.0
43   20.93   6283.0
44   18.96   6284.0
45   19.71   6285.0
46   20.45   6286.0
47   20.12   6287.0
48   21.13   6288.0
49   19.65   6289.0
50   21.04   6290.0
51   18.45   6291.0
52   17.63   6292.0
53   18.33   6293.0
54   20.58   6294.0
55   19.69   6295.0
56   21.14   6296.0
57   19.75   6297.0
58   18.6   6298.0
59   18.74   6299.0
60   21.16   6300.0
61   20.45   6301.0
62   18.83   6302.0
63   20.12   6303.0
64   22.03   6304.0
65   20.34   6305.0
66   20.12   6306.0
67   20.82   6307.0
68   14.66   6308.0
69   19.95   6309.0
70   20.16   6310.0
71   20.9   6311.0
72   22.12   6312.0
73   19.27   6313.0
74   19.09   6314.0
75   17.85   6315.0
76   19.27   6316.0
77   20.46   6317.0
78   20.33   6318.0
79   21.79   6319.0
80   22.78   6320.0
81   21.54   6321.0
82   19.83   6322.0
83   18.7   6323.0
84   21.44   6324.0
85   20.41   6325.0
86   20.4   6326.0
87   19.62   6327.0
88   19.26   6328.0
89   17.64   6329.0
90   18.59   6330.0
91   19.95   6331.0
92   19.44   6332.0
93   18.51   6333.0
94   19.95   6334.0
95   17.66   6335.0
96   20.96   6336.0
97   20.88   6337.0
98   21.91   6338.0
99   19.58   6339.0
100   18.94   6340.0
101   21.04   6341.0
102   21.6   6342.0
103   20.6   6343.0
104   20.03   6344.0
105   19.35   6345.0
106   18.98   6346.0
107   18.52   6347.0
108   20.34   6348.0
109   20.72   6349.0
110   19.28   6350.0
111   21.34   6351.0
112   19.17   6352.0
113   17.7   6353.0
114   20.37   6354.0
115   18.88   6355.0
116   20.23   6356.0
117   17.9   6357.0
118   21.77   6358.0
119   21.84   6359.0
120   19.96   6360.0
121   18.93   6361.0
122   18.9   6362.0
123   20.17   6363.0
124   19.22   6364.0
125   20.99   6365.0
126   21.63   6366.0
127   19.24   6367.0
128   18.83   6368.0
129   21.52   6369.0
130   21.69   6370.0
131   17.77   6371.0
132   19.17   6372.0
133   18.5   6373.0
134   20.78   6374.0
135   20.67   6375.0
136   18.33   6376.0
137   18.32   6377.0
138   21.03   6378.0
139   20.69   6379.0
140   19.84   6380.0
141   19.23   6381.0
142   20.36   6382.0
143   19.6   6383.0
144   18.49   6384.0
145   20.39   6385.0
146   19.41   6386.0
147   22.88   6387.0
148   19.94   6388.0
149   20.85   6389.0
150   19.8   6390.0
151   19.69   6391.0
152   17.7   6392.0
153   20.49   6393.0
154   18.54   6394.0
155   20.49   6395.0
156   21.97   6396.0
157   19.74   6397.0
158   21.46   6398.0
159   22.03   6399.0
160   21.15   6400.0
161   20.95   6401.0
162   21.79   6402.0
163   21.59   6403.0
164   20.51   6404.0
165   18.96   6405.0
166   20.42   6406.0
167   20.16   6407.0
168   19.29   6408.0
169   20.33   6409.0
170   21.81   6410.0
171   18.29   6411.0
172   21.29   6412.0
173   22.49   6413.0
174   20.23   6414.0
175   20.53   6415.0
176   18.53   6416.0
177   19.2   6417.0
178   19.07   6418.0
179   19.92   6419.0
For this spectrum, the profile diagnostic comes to 6359.0 angstrom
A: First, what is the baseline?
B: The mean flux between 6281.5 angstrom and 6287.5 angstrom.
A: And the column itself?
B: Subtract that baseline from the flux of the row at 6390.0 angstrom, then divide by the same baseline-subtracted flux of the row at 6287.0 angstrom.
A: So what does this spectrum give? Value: 12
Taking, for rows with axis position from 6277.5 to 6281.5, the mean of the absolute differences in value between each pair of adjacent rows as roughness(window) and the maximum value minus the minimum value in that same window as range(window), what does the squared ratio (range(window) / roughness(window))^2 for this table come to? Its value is 2.7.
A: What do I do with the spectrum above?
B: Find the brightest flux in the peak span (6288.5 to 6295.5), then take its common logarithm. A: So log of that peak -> 1.32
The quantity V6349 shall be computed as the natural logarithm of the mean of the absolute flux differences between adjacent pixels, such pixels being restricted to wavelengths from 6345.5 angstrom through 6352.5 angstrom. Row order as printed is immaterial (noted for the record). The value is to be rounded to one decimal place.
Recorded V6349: 0.3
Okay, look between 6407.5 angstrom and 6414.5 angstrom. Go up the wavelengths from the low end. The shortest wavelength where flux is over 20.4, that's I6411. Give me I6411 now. 6410.0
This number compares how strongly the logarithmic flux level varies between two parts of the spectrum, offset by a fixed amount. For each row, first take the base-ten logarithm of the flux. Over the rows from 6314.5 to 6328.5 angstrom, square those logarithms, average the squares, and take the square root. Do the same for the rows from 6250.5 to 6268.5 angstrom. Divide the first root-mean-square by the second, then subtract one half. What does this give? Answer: 0.512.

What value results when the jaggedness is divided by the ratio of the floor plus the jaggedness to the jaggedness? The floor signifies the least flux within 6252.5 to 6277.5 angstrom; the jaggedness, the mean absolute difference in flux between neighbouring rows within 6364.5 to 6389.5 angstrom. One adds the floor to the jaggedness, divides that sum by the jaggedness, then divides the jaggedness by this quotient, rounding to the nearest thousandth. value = 0.111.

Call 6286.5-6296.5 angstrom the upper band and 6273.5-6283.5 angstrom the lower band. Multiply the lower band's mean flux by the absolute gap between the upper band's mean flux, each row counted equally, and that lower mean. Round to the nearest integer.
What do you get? 2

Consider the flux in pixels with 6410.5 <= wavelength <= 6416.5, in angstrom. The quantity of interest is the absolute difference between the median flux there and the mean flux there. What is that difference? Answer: 0.15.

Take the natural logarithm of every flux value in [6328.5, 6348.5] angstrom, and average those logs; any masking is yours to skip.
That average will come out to 2.98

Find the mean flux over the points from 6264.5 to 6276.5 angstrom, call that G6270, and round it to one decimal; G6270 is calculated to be 19.8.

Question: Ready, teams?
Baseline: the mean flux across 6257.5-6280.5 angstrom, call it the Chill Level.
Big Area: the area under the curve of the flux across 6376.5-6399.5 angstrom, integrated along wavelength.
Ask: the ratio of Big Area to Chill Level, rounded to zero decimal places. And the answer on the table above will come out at 23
